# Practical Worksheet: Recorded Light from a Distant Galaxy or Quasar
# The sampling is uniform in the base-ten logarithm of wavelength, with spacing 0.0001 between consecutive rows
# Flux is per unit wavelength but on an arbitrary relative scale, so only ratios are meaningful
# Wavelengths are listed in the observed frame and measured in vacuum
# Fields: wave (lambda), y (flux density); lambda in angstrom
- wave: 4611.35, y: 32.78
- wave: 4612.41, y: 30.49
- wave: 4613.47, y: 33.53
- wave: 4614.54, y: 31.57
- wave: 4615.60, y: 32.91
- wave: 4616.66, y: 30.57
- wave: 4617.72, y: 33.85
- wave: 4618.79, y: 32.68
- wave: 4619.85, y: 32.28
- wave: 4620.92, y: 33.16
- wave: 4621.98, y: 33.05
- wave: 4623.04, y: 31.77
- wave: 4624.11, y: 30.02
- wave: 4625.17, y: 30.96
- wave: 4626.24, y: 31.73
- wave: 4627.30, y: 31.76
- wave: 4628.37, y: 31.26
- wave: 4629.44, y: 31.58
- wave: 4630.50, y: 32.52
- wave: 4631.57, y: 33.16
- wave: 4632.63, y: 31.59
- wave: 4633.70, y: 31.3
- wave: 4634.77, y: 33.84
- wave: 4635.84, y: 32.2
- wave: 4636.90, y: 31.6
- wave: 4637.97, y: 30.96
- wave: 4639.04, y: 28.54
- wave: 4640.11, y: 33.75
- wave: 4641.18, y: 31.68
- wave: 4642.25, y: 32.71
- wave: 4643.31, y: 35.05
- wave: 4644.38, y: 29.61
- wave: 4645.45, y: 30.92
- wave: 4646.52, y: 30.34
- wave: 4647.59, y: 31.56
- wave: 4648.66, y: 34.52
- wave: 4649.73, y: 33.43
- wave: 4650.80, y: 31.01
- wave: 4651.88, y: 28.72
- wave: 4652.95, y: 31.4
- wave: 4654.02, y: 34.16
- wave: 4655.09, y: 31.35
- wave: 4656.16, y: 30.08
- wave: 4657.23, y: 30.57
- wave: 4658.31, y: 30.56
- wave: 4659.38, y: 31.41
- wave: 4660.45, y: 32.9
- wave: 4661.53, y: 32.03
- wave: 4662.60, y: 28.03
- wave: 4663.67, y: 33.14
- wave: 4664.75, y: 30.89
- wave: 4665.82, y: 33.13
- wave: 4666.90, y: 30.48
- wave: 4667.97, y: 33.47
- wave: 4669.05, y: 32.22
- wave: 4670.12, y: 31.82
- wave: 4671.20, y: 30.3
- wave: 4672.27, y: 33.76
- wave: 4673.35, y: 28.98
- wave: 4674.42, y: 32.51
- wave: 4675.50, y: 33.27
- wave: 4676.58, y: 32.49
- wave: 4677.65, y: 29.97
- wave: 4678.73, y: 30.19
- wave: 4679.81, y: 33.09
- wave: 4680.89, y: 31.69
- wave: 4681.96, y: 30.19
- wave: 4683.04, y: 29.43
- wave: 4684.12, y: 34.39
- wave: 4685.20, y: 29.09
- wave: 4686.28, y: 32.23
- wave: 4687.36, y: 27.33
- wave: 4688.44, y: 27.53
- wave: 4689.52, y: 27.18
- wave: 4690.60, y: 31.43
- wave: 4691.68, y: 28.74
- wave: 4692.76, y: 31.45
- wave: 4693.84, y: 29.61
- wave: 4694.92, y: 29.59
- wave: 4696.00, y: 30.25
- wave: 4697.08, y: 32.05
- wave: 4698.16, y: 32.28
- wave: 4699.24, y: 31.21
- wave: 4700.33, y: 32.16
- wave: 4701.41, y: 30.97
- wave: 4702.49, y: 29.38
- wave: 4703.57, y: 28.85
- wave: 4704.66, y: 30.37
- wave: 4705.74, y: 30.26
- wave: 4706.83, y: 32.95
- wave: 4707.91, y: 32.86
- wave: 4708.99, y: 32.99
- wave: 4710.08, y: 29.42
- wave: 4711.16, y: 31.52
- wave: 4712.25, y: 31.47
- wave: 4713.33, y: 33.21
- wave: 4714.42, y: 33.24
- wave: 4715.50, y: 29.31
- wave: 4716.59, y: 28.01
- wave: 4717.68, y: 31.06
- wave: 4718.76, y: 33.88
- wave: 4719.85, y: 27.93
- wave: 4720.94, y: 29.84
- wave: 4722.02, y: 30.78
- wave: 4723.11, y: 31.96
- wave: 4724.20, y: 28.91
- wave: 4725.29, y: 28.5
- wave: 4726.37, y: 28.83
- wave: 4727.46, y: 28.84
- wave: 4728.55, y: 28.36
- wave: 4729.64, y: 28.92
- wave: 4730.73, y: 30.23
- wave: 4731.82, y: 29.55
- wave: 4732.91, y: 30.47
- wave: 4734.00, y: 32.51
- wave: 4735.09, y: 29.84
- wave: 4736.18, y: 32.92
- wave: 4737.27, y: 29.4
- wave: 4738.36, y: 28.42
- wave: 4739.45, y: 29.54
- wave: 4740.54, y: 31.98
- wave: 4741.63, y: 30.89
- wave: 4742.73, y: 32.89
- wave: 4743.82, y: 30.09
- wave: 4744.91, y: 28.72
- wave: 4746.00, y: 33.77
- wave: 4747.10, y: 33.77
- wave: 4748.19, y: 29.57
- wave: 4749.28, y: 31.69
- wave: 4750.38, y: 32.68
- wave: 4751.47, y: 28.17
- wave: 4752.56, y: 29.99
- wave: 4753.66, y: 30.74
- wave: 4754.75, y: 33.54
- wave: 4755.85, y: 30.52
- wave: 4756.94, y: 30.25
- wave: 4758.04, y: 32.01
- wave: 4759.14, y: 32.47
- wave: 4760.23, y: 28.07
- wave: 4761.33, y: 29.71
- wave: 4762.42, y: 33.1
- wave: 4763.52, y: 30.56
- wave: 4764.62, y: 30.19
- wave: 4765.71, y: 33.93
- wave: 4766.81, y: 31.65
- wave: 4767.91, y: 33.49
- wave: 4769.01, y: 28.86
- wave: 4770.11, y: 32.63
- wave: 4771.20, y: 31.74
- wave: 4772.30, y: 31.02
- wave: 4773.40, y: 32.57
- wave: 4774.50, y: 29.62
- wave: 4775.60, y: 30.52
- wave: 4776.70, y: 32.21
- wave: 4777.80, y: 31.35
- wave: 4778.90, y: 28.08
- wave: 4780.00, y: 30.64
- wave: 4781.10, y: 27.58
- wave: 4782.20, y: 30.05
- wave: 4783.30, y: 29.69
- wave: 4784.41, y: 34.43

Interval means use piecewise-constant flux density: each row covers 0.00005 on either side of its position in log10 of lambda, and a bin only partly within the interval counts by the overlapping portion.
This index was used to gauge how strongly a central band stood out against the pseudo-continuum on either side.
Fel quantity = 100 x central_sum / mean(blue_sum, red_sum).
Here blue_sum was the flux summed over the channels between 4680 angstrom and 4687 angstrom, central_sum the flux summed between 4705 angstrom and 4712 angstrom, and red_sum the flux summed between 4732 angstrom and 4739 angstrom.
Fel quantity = 103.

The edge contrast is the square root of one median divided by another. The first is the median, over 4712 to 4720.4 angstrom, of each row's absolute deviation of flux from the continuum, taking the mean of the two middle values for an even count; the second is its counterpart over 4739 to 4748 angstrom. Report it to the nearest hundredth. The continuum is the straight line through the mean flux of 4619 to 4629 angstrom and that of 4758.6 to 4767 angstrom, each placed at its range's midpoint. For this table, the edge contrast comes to 1.08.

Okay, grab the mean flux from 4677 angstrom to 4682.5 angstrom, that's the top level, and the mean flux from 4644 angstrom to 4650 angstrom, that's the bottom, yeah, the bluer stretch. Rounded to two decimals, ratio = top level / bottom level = 0.98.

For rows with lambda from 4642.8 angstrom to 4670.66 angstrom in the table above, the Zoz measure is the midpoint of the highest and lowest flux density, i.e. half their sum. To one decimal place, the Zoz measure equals 31.5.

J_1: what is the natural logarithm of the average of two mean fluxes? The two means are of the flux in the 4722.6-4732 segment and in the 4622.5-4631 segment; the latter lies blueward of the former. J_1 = 3.41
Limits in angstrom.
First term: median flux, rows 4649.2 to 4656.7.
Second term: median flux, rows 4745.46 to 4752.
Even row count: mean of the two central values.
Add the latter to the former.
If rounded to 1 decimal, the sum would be 63.5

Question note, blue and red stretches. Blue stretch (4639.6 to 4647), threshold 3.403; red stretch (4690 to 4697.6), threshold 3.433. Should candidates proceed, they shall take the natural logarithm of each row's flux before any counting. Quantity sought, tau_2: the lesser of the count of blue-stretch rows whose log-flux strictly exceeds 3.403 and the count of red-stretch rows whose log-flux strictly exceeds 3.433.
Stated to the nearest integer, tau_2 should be 3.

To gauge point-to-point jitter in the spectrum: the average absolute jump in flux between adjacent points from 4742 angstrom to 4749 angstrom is 2.68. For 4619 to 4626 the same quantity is 0.99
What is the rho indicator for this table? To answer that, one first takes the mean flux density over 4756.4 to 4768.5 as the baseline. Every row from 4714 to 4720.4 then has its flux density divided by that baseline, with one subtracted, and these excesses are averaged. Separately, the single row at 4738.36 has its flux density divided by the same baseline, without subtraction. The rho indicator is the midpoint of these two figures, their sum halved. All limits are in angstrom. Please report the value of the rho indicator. 0.439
